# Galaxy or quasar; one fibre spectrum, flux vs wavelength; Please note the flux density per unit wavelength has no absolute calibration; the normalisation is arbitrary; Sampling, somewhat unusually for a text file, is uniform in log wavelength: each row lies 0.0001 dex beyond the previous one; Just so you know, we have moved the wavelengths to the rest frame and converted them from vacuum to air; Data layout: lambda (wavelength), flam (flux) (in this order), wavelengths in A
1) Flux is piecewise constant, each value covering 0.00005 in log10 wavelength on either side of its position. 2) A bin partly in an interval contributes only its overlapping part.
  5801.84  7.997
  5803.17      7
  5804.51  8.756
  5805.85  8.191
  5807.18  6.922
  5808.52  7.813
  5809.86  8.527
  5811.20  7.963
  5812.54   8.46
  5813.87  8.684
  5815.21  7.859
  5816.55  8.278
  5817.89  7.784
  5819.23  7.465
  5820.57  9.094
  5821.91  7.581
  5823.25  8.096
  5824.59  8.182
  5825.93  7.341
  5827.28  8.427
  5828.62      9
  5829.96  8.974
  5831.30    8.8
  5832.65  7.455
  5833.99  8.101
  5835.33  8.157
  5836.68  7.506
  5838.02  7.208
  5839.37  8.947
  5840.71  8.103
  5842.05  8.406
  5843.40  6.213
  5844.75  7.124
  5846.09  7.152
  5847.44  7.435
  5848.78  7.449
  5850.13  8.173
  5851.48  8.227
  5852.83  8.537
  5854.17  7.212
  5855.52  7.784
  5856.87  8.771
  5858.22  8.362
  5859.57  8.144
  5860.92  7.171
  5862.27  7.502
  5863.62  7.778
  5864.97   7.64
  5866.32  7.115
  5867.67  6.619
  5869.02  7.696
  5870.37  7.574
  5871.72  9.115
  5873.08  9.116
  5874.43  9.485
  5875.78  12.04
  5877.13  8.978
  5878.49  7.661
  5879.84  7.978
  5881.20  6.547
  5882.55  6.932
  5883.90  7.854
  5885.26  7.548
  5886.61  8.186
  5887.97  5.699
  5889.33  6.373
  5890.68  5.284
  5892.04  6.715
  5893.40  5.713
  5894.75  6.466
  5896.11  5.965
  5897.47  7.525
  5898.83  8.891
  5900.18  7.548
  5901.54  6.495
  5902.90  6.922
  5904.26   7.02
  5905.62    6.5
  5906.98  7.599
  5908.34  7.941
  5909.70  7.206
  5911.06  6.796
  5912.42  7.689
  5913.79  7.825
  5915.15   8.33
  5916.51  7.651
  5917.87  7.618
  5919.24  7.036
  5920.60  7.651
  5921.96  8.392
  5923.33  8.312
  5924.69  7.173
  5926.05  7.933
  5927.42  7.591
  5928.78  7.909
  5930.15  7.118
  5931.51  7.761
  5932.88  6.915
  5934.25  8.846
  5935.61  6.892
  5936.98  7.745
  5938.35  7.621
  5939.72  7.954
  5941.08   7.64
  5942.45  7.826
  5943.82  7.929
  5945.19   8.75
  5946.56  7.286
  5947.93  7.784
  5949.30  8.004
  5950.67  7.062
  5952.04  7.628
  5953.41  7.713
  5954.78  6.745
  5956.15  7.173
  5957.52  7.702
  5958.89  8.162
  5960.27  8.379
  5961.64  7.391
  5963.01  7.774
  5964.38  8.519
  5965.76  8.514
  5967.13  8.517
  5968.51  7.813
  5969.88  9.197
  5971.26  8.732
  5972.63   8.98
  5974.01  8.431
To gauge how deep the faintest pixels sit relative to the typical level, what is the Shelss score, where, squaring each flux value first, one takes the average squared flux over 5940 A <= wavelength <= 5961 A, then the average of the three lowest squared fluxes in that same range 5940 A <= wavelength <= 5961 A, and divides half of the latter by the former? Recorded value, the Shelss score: 0.409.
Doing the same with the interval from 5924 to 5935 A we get 0.424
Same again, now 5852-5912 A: 0.266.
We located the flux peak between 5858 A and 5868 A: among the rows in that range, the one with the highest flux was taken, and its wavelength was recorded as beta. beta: 5858.22 A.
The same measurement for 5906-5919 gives 5915.15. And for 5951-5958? 5953.41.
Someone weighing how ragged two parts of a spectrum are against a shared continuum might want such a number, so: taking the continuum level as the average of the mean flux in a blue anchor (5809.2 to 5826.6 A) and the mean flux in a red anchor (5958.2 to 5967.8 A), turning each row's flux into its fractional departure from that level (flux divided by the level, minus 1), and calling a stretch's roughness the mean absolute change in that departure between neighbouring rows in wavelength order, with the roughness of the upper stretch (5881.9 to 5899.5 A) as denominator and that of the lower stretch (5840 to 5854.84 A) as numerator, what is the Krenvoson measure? 0.58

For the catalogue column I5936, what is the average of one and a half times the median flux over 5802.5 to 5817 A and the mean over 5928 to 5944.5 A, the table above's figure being 9.98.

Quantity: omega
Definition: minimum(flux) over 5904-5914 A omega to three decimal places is 6.500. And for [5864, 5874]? 6.619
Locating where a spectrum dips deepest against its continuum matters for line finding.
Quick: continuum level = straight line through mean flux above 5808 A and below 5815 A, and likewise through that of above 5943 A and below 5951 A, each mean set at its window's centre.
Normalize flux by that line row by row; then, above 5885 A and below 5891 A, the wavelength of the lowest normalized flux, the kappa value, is 5890.68 A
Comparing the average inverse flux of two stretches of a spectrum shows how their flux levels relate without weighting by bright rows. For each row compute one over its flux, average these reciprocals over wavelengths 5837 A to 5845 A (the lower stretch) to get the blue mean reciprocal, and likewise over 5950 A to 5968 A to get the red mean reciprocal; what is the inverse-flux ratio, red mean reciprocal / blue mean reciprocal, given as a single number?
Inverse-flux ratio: 0.98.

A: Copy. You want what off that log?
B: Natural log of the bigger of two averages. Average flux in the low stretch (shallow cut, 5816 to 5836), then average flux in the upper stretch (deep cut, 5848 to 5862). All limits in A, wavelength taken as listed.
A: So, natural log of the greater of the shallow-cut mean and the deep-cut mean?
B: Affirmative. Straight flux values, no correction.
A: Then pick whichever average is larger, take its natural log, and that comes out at 2.10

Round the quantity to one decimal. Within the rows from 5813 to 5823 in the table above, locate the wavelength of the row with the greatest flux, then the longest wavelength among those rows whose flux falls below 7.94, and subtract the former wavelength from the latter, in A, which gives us 1.3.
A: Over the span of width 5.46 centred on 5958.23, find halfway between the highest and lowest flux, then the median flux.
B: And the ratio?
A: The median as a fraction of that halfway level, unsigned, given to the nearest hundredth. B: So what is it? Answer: 1.02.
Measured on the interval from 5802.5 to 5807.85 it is 0.97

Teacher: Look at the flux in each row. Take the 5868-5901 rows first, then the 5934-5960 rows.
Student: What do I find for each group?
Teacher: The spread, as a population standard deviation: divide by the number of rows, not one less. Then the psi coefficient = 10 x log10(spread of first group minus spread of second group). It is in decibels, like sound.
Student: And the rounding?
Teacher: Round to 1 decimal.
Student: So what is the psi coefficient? -0.2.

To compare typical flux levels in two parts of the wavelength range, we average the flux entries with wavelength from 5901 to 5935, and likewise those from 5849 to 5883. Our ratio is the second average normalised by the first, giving 1.07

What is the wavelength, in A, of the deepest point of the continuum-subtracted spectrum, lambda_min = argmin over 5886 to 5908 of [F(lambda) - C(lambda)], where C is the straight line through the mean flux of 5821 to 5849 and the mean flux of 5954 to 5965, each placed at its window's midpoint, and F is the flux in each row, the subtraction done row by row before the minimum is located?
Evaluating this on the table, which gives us 5890.68 A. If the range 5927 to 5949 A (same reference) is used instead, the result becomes 5935.61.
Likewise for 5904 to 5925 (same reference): 5905.62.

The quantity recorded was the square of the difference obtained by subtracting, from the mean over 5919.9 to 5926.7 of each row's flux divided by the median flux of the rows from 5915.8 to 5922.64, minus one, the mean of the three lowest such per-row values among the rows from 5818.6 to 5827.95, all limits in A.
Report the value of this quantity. 0.003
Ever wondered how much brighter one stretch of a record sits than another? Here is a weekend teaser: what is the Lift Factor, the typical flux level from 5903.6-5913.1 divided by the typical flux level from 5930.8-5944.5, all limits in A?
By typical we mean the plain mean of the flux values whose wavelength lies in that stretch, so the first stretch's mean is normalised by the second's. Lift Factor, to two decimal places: 0.94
